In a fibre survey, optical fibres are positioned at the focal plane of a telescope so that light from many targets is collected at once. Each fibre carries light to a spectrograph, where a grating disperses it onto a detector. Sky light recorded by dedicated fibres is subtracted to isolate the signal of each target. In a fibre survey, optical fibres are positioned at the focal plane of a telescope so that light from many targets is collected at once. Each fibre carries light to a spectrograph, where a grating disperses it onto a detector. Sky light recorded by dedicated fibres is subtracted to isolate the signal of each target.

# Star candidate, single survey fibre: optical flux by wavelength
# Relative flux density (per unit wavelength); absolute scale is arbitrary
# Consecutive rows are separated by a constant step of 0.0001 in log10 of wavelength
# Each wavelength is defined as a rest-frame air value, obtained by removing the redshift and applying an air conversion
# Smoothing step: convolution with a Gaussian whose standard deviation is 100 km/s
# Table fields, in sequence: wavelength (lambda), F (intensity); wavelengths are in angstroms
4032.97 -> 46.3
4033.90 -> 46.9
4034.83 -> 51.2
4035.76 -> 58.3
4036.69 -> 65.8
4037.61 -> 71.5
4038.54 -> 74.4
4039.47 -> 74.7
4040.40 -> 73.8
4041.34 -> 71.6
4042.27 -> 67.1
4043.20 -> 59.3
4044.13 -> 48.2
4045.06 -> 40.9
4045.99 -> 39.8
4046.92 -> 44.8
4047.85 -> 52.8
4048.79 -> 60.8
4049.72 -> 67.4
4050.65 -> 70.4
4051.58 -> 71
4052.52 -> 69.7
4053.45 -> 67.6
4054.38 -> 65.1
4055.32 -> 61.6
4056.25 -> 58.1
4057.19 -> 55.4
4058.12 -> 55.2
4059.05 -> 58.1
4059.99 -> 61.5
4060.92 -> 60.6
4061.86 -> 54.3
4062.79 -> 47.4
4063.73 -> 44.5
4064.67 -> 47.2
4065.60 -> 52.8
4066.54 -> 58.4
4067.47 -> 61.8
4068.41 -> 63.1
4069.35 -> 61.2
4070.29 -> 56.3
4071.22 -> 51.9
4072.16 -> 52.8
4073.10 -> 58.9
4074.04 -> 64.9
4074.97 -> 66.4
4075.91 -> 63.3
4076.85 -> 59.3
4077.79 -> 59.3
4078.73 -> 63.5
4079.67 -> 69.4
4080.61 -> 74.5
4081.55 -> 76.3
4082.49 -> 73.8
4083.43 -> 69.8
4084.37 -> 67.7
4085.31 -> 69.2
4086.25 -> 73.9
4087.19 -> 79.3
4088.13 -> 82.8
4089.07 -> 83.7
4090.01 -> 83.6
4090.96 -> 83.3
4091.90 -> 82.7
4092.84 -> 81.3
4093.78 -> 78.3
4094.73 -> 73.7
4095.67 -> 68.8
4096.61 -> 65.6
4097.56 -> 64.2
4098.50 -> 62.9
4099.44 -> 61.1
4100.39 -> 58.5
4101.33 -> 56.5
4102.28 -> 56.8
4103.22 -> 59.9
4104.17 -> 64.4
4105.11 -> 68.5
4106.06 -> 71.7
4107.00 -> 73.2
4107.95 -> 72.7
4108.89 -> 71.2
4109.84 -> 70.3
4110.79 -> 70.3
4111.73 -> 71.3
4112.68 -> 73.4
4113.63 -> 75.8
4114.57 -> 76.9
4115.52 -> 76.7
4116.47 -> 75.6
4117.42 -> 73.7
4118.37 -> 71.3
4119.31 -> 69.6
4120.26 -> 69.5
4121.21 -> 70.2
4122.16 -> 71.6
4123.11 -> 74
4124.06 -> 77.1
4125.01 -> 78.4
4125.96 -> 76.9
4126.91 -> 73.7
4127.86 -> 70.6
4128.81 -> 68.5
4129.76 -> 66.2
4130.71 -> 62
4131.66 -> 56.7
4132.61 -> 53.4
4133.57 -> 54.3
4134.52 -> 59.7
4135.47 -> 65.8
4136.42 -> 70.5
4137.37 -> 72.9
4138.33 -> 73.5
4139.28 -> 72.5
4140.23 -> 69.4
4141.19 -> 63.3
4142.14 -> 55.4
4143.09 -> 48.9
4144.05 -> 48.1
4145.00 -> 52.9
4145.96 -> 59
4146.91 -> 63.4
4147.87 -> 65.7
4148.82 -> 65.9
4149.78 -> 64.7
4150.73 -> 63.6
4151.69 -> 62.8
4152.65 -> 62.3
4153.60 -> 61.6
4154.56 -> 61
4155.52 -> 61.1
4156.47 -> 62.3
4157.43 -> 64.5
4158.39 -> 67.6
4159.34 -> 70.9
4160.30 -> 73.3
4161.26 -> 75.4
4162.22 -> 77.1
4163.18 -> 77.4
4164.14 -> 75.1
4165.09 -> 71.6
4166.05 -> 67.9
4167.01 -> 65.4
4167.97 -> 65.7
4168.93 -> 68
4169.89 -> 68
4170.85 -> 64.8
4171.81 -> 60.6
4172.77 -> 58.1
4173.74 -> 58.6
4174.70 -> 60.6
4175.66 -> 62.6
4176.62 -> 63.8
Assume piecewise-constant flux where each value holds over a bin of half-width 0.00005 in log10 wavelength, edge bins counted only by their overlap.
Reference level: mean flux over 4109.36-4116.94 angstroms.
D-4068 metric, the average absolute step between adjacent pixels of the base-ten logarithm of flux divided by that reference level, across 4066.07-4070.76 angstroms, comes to 0.021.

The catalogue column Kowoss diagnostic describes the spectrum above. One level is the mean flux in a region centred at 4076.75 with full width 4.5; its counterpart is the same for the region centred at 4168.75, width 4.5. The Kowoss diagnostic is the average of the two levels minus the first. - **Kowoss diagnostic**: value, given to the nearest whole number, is 2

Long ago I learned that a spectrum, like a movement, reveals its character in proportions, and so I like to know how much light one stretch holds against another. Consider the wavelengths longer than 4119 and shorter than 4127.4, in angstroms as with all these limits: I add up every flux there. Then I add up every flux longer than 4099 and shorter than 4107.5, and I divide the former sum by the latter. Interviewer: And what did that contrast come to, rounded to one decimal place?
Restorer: 1.2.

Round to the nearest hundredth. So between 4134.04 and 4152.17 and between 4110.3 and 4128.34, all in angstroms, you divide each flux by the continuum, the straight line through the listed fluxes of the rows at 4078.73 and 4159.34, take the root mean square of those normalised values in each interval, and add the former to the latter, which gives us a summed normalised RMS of 2.01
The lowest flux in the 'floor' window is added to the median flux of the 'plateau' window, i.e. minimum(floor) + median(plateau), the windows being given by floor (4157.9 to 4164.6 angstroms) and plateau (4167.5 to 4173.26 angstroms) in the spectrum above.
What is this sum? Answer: 133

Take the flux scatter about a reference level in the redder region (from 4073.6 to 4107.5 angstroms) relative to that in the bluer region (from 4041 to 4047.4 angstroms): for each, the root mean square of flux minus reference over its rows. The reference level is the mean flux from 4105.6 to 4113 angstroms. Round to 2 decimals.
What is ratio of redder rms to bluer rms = 0.38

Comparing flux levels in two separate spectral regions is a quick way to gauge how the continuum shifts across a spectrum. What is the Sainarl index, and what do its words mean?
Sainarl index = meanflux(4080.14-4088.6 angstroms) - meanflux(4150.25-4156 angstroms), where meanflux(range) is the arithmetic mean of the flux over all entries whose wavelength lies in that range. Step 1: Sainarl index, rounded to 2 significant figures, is 12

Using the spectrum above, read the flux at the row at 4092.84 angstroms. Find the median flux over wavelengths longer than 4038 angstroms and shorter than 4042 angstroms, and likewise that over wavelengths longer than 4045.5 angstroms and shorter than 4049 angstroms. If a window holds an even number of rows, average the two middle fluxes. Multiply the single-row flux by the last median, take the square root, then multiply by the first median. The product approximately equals 4667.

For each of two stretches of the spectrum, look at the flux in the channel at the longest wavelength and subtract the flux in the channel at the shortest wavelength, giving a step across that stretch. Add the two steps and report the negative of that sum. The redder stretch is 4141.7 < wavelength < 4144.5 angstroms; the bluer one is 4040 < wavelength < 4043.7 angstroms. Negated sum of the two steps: 22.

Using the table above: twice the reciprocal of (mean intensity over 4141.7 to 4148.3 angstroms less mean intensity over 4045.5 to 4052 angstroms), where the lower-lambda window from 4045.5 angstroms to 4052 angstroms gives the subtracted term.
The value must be -1.0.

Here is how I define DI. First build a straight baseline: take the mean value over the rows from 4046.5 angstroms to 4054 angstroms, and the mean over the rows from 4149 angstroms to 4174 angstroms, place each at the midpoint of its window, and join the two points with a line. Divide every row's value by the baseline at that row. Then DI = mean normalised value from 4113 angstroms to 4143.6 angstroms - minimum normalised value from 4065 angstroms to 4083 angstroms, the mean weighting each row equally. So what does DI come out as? 0.233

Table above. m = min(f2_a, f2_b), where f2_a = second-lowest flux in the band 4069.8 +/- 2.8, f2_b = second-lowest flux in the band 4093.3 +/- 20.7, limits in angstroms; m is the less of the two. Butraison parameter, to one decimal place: 52.8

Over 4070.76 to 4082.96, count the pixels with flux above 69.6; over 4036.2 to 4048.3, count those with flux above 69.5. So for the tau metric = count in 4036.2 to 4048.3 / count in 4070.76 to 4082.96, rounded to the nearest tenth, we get 1.7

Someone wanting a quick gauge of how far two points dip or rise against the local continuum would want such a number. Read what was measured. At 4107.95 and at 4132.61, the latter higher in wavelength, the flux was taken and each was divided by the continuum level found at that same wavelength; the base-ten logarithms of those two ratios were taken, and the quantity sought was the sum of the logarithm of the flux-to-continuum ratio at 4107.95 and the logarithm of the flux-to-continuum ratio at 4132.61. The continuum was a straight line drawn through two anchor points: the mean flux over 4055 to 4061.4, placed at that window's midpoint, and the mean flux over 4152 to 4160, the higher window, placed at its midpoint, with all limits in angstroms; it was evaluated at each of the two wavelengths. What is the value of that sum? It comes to 0.00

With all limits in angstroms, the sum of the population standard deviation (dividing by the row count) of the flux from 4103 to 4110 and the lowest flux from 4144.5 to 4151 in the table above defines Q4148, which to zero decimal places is 57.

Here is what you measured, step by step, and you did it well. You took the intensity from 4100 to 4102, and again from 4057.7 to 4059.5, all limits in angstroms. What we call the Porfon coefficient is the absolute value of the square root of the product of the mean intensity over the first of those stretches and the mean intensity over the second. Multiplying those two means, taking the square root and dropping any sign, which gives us 57.1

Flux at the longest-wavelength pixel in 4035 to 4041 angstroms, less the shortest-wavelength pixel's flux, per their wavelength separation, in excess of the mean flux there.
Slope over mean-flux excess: -66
